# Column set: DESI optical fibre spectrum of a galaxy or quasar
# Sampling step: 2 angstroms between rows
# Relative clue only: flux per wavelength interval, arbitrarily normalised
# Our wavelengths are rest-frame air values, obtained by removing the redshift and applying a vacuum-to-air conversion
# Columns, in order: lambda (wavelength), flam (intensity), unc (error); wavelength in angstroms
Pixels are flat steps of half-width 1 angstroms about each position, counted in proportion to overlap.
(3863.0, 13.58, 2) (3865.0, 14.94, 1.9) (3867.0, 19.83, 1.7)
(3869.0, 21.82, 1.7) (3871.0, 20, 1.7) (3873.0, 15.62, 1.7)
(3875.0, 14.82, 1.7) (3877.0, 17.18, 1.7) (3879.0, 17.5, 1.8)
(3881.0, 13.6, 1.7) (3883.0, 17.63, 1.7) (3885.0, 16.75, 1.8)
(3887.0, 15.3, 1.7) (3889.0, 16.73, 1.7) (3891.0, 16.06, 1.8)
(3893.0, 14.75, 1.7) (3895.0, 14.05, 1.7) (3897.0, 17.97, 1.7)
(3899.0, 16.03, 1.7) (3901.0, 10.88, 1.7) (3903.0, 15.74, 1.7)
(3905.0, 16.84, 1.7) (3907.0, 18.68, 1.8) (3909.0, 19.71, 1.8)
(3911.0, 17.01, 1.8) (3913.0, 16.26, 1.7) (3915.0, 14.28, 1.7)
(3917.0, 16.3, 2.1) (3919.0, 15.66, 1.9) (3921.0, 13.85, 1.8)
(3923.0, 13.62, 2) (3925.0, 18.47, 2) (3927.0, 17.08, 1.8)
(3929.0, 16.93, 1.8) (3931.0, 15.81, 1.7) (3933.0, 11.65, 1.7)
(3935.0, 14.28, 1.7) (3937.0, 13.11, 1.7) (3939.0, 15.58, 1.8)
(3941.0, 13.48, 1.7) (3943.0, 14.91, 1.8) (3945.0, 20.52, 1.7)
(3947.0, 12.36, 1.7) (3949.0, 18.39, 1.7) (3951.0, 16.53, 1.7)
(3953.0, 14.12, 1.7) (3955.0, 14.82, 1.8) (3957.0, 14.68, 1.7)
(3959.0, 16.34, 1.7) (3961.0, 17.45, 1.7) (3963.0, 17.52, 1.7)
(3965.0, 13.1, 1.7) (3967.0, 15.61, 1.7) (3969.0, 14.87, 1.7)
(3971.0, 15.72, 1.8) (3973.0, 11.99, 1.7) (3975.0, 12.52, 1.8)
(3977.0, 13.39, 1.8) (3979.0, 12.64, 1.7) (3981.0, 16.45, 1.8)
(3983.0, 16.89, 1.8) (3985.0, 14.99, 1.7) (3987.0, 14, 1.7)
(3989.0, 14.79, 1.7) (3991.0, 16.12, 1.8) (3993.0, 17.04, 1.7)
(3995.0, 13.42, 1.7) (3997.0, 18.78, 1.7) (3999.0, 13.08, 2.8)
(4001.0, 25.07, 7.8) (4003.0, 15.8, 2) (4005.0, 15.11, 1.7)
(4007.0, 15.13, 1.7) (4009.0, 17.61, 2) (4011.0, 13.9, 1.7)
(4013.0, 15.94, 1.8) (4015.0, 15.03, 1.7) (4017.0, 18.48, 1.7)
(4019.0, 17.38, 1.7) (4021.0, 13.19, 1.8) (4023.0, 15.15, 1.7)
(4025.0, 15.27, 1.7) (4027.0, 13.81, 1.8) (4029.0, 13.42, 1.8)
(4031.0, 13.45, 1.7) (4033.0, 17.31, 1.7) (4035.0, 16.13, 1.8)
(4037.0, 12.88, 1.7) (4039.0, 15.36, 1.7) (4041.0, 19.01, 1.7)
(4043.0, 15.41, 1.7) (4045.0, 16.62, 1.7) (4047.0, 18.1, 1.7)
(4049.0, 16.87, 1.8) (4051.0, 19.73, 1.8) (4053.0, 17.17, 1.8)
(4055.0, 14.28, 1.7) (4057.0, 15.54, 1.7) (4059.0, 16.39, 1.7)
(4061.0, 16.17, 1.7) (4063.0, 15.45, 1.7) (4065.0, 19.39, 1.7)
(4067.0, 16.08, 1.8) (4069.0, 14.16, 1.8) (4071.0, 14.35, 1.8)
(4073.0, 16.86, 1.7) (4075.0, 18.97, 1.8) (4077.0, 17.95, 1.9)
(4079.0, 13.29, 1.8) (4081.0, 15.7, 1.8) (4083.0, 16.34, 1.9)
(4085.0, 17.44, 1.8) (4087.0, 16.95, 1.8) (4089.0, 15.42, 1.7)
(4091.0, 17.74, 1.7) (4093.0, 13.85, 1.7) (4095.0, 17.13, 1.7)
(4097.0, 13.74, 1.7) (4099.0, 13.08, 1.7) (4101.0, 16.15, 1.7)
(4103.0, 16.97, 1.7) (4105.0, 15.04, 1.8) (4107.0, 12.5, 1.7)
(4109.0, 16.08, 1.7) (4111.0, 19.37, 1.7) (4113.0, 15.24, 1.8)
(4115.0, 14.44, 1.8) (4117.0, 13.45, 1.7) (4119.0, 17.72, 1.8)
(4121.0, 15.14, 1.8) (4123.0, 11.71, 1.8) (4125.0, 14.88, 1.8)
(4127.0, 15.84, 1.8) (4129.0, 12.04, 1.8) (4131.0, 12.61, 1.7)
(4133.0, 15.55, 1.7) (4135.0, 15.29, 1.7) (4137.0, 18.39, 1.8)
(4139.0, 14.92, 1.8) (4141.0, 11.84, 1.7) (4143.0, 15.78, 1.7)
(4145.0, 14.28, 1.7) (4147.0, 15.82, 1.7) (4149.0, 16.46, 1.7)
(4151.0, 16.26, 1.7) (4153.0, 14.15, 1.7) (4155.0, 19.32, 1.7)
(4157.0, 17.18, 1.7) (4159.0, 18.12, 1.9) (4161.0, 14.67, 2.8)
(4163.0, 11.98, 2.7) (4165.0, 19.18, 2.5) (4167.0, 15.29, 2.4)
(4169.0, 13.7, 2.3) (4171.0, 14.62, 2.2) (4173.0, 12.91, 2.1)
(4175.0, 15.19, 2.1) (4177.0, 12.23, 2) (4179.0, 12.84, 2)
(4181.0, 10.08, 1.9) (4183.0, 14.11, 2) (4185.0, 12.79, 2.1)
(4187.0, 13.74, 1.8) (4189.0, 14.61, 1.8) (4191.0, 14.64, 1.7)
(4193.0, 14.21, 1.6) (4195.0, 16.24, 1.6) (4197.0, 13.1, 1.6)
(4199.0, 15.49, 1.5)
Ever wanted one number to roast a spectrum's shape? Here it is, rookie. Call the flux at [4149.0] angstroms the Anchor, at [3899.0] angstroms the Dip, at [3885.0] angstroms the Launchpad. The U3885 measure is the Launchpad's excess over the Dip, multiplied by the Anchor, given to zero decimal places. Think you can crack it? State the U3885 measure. 12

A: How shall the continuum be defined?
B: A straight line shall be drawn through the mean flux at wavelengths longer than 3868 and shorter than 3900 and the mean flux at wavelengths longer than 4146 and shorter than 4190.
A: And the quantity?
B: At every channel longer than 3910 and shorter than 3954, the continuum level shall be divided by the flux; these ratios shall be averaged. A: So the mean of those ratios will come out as 1.07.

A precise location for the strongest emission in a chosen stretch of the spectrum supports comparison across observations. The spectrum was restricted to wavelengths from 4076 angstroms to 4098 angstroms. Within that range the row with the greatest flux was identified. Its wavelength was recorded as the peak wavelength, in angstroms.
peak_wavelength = 4077.0 angstroms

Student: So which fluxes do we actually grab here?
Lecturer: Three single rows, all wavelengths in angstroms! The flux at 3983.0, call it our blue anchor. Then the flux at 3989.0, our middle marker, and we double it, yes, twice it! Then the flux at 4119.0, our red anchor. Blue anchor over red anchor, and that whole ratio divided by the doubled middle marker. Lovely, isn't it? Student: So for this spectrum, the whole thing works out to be 0.032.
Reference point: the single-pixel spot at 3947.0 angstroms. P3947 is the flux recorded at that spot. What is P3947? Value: 12.36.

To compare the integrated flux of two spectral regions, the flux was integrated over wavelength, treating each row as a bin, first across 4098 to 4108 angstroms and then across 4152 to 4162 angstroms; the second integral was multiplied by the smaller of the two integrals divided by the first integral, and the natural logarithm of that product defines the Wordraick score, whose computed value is 5.12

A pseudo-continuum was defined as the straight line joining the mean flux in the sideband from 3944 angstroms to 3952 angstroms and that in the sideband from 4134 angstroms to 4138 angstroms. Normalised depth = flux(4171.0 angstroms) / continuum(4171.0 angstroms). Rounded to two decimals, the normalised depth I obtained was 0.87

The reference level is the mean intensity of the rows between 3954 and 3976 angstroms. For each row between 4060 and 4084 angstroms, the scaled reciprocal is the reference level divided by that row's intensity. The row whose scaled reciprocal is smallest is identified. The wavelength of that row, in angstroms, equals 4065.0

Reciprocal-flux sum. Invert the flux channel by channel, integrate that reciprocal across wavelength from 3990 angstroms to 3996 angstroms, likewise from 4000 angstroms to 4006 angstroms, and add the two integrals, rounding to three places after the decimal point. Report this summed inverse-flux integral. 0.729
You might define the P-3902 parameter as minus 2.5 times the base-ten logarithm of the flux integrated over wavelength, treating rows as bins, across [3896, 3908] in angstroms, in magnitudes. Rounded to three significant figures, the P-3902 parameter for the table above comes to -5.71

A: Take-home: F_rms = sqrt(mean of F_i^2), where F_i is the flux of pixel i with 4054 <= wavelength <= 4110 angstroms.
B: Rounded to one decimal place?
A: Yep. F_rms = 15.9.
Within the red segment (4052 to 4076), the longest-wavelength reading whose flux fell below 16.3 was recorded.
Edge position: 4071.0 angstroms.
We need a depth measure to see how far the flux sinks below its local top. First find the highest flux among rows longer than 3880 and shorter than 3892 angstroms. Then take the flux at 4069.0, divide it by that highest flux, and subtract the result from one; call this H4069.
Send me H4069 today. 0.20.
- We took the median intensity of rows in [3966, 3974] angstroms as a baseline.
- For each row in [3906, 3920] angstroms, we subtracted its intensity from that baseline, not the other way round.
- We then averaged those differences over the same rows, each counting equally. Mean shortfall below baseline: -1.6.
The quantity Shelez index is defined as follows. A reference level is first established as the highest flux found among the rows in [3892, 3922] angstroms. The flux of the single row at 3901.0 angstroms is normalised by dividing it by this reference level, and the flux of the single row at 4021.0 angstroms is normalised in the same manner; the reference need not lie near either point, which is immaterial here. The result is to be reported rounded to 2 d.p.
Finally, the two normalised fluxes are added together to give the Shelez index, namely 1.22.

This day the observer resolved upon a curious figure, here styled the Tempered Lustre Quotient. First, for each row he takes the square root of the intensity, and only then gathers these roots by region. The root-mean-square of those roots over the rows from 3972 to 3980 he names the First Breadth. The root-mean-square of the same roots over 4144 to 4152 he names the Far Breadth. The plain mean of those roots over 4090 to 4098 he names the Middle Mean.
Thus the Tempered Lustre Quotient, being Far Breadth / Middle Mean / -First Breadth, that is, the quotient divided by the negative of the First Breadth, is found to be -0.283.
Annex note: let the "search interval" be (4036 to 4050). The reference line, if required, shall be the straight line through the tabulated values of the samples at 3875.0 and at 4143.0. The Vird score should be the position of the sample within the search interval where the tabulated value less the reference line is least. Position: 4037.0 angstroms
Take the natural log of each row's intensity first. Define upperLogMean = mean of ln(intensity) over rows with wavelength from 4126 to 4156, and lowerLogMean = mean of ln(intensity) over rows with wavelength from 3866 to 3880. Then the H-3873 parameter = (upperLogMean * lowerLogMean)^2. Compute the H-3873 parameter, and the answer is 61.5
